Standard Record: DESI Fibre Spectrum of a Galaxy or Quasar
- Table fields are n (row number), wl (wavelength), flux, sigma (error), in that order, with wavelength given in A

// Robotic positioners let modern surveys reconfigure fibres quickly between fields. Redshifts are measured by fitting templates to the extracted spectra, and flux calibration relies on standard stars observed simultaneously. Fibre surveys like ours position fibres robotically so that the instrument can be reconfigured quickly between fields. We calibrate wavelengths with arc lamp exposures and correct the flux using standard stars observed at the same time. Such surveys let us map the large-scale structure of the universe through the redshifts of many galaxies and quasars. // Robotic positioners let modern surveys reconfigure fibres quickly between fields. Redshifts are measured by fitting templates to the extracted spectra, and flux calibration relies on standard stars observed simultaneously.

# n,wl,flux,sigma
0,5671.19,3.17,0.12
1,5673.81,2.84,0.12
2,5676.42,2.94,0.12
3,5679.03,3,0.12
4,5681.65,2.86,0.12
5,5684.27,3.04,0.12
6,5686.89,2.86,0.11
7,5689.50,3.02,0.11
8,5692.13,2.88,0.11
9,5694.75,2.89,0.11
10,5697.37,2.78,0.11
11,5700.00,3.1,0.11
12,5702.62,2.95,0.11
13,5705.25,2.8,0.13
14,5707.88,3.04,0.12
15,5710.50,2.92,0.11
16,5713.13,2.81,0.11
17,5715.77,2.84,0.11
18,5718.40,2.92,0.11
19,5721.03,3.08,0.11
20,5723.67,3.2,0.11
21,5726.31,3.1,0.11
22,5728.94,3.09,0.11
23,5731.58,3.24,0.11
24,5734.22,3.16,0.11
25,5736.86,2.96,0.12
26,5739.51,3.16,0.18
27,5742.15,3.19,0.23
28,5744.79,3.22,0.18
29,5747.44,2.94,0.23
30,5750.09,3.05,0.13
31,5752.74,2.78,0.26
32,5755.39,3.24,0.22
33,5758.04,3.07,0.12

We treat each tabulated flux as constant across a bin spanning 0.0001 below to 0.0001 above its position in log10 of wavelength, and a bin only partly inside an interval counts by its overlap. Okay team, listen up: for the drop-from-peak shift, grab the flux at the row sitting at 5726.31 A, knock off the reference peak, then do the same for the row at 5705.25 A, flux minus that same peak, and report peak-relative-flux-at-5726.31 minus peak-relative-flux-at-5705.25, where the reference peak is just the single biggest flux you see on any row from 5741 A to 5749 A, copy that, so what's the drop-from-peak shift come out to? 0.30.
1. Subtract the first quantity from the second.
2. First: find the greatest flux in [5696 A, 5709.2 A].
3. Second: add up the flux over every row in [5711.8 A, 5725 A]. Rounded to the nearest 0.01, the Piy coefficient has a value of 11.75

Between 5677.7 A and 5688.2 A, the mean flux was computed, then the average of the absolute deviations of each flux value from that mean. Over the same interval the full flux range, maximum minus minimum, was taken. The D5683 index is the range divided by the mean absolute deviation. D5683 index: 2.25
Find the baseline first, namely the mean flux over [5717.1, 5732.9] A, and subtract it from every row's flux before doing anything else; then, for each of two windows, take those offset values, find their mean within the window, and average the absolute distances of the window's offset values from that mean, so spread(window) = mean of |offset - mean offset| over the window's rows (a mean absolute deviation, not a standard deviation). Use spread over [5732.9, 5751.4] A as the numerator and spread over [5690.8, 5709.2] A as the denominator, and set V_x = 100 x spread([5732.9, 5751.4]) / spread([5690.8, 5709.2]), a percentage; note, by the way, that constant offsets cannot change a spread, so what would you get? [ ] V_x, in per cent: 103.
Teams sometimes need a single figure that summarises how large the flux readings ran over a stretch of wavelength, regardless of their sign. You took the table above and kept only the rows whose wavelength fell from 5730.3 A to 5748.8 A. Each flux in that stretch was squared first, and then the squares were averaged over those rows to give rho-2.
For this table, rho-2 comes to 9.8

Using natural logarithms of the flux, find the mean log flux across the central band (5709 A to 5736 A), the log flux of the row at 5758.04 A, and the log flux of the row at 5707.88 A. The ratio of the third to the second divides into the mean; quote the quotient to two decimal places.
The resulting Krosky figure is 1.12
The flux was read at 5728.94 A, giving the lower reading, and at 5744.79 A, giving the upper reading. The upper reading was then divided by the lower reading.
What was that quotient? 1.04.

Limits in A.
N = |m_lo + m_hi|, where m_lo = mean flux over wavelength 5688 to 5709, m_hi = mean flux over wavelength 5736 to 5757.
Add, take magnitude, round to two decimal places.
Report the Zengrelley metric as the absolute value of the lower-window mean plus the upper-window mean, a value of 6.00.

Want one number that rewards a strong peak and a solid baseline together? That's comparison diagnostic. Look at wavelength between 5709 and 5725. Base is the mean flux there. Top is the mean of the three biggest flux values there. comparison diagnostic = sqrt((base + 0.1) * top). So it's 3.06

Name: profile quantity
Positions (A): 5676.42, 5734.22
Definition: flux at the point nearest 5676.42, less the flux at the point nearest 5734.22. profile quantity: -0.22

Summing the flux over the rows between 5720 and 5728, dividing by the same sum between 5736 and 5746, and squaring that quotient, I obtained 0.56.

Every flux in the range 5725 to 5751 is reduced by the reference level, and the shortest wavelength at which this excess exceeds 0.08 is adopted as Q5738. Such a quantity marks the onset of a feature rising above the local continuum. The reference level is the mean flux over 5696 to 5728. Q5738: 5726.31 A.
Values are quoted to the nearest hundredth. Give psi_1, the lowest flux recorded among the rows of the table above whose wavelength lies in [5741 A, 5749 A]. 2.94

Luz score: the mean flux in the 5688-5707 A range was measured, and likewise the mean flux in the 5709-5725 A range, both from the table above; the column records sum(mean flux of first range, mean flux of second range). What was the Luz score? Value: 5.88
